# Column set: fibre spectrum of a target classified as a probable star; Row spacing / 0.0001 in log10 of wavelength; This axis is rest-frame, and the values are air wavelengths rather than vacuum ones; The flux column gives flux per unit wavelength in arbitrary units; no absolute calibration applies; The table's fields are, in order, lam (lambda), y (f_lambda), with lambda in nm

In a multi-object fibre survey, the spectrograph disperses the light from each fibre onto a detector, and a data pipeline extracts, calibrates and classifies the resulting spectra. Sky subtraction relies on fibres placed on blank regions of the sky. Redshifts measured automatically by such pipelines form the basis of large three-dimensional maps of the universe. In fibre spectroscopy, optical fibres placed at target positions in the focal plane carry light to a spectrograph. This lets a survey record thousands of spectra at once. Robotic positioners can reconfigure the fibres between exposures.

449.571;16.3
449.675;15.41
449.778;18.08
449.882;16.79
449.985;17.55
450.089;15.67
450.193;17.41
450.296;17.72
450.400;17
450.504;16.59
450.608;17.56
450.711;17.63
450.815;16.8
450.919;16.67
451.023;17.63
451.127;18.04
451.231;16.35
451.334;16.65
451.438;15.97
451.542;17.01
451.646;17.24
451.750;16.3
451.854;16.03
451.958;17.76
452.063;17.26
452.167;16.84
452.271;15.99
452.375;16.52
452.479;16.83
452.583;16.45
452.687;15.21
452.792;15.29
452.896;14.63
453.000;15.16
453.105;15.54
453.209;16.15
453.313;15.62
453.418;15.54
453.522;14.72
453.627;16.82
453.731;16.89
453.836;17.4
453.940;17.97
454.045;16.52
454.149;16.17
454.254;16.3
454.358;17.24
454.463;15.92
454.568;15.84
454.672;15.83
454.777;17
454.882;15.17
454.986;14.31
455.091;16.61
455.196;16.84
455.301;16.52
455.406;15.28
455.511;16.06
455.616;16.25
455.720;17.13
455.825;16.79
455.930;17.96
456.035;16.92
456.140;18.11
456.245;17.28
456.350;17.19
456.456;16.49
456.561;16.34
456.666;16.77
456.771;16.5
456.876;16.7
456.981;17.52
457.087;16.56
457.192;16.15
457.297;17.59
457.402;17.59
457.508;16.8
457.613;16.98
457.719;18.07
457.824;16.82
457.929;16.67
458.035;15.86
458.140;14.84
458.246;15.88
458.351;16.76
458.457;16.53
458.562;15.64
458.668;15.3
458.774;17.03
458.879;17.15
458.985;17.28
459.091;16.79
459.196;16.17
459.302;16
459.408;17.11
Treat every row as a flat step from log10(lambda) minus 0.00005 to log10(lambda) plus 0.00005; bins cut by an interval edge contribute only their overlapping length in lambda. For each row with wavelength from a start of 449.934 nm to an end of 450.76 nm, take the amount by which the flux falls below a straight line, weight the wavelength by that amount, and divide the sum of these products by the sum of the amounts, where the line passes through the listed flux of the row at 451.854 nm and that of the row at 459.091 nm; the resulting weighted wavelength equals 450.38 nm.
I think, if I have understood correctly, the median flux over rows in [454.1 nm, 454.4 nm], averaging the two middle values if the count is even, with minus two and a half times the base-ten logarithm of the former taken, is -3.03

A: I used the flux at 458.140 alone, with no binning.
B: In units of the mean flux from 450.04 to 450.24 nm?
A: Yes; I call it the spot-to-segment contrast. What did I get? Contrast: 0.90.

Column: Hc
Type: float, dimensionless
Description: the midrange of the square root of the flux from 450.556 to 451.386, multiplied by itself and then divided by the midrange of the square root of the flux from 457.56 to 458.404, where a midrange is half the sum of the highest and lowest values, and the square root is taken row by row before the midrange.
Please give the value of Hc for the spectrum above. 4.24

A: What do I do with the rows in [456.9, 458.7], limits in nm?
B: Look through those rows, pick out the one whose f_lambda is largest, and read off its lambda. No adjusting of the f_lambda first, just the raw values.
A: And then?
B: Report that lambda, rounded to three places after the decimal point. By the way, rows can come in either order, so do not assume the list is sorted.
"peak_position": 457.719 nm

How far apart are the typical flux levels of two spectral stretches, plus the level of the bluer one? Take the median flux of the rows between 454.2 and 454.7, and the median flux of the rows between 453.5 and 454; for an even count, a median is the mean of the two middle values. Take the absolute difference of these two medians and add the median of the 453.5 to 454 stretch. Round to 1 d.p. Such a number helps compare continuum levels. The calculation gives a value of 17.9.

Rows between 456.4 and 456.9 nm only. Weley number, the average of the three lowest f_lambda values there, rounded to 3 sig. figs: 16.4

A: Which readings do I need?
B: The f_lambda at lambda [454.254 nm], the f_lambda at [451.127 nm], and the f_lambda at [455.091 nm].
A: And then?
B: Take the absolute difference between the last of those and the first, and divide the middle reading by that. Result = 58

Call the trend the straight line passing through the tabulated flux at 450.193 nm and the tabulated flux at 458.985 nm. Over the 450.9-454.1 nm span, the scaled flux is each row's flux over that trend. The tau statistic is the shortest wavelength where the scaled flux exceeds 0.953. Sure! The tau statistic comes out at 450.919 nm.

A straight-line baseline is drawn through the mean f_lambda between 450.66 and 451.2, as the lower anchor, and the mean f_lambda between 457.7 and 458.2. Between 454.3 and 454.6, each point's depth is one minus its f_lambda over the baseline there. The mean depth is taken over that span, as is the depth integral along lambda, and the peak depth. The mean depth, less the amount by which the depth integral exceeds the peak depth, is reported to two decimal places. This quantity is 0.08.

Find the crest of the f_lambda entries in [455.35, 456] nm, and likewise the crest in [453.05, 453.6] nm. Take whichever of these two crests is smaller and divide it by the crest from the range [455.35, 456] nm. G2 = 0.90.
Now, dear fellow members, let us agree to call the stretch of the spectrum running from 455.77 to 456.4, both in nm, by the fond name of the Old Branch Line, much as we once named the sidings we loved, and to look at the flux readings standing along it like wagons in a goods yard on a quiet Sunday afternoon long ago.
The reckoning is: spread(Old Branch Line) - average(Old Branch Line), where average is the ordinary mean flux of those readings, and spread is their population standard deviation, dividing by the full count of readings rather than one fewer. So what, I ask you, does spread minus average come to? -16.9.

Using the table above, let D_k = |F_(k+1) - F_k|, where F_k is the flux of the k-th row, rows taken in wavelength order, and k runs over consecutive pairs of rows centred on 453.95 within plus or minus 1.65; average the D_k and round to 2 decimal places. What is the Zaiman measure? 0.73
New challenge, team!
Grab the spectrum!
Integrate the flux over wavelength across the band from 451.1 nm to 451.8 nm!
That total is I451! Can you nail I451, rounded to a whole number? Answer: 12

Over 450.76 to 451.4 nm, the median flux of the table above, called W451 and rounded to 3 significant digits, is 16.7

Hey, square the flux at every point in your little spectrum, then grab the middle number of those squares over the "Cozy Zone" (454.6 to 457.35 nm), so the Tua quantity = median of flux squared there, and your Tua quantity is 277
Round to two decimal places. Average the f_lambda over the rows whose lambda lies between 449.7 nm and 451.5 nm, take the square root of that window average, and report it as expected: 4.13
